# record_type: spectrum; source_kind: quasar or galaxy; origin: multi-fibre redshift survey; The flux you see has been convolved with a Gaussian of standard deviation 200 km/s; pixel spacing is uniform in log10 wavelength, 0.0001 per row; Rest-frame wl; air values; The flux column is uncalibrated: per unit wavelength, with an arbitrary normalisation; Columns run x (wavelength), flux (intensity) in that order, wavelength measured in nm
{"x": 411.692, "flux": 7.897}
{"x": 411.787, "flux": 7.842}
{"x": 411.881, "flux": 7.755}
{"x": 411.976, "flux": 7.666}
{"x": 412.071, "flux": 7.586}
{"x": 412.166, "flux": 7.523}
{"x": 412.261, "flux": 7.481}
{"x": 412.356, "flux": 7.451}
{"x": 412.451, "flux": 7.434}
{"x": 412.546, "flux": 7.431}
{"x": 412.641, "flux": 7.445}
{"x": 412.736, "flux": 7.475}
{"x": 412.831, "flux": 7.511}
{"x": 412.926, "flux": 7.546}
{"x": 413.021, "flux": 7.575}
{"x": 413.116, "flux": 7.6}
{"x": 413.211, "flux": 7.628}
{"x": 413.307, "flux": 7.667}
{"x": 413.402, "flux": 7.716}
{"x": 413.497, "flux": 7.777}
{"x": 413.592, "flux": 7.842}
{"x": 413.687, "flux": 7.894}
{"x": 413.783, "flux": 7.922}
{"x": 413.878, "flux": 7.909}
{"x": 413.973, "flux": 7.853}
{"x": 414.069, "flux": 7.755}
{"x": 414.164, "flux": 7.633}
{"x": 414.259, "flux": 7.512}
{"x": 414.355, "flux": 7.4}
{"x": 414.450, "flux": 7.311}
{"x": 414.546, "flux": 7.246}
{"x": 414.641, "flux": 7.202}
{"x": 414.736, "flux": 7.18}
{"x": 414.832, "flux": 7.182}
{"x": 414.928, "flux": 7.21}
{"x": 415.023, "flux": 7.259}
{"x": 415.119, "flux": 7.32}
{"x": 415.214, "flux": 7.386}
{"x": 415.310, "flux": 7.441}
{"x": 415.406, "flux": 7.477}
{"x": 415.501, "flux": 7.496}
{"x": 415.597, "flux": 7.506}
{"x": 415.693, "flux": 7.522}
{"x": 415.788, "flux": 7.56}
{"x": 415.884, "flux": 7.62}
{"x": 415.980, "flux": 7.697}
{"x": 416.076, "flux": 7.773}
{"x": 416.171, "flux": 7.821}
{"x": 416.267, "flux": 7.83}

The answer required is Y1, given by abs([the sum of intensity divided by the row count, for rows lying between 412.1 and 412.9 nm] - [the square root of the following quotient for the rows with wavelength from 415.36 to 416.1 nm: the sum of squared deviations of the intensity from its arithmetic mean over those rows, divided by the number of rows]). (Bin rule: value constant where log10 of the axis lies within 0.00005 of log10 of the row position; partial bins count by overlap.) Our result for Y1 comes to 7.37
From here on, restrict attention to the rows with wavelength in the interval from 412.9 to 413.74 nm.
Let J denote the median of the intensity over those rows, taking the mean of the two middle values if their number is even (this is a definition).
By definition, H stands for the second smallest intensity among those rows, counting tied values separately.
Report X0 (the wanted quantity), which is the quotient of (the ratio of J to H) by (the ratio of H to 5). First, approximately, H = 7.575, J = 7.67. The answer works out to 0.668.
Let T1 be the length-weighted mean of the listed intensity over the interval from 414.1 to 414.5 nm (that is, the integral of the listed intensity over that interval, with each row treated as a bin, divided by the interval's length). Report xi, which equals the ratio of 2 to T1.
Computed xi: 0.268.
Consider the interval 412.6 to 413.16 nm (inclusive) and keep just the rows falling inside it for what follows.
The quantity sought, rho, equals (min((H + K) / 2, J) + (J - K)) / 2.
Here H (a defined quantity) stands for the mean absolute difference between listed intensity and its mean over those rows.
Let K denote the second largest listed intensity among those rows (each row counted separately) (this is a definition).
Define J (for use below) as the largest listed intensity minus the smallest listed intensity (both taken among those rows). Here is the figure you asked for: -3.63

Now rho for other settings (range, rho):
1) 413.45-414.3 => -3.54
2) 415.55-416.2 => -3.57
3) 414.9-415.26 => -3.48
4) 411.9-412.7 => -3.56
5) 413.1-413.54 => -3.68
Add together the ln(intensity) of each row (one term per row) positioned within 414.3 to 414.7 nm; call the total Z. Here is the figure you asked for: 7.9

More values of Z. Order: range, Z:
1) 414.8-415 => 3.9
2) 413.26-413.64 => 8.2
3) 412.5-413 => 10.1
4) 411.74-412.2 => 10.2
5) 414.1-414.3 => 4.0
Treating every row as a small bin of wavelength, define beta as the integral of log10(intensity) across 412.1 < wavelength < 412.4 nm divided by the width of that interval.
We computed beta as 0.874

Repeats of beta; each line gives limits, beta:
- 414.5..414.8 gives 0.859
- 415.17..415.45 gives 0.869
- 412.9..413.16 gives 0.880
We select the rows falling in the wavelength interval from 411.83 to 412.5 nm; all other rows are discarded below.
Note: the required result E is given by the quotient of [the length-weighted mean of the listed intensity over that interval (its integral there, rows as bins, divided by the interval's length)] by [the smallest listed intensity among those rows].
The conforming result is 1.017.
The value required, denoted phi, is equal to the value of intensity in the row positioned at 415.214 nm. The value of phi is 7.386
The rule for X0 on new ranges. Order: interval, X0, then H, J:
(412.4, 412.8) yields 0.673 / 7.434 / 7.44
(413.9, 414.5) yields 0.691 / 7.4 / 7.57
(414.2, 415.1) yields 0.702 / 7.182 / 7.25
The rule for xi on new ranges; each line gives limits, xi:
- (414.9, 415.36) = 0.273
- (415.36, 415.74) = 0.267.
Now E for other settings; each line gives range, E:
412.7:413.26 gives 1.010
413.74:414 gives 1.008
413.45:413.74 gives 1.007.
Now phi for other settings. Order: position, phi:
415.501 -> 7.496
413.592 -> 7.842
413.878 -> 7.909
